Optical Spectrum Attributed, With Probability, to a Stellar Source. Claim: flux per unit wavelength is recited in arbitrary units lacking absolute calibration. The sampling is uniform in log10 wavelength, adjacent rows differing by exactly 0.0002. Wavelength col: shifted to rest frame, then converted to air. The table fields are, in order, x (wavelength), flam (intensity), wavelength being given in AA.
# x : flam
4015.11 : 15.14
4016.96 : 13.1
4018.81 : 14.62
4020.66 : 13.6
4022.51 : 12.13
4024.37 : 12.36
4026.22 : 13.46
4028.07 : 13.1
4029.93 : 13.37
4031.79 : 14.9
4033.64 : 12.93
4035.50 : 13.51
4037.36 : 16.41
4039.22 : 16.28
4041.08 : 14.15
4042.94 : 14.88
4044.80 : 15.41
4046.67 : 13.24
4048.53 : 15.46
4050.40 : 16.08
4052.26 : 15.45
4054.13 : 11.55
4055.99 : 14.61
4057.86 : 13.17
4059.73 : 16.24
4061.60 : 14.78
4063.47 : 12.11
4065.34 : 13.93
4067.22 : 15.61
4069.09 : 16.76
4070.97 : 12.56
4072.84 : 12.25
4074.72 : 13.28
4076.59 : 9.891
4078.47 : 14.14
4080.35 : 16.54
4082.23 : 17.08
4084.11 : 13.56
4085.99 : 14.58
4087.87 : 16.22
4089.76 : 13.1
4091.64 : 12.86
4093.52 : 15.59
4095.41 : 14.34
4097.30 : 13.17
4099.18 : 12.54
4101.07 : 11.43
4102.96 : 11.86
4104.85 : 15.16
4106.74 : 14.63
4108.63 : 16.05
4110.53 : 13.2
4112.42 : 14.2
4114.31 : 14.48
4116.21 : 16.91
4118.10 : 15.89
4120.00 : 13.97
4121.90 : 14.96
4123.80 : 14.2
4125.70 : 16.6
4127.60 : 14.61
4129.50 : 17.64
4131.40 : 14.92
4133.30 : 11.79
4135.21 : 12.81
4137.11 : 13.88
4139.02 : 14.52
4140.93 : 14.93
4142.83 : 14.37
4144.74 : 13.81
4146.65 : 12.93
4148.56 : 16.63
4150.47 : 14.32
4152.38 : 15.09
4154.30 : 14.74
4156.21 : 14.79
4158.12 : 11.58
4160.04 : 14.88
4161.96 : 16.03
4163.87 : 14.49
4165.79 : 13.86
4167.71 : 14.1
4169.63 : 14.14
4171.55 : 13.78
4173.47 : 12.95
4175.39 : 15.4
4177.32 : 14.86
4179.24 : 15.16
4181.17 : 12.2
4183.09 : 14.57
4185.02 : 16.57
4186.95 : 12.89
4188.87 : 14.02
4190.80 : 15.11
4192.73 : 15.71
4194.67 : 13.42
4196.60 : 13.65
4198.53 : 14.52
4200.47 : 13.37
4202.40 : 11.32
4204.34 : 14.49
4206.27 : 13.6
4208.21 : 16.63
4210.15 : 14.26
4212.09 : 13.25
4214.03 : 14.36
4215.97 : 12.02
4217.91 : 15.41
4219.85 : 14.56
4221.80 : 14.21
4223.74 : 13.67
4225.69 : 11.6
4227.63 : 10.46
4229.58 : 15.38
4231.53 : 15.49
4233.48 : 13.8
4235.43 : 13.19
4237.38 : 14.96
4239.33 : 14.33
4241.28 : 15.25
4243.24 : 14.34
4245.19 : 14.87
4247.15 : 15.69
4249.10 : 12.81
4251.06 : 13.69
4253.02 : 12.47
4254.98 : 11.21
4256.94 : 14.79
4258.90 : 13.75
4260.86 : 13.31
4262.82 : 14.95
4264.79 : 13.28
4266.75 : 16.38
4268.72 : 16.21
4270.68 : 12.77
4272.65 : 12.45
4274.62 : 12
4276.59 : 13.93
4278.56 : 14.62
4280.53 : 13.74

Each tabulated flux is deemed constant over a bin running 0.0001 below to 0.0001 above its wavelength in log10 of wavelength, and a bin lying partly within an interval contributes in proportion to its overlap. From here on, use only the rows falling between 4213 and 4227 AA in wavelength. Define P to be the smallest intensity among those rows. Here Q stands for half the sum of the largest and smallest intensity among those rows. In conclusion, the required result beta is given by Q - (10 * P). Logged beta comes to -102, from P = 11.6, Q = 13.5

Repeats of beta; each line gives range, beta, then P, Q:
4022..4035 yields -108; 12.13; 13.5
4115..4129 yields -124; 13.97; 15.4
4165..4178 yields -115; 12.95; 14.2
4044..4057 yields -102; 11.55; 13.8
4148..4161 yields -102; 11.58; 14.1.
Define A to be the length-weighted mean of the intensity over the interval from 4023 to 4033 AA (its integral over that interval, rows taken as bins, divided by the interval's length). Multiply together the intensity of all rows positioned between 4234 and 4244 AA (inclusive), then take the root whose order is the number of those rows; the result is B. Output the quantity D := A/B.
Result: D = 0.93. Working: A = 13.4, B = 14.4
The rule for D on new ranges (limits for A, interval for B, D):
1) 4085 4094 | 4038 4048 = 0.98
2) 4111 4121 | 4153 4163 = 1.05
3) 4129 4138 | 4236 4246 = 0.95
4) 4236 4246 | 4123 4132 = 0.95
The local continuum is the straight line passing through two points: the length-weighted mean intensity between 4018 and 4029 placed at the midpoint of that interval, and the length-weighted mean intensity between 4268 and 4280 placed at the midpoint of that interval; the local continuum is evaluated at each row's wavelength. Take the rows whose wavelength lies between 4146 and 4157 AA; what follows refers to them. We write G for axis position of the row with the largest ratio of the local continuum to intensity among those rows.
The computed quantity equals 4146.65 AA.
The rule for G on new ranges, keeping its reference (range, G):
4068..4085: 4076.59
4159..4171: 4165.79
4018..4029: 4022.51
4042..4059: 4054.13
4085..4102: 4101.07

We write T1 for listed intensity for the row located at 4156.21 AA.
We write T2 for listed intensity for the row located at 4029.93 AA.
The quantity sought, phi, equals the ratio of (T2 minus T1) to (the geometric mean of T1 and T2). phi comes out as -0.10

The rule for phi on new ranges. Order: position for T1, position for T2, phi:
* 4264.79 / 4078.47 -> 0.06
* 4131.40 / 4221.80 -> -0.05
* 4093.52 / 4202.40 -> -0.32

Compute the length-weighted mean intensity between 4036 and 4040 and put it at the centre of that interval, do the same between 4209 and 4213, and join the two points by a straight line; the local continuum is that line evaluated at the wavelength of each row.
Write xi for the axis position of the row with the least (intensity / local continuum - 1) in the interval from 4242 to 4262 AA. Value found 4254.98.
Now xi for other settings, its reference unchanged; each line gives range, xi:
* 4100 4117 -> 4101.07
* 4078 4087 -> 4084.11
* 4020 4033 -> 4022.51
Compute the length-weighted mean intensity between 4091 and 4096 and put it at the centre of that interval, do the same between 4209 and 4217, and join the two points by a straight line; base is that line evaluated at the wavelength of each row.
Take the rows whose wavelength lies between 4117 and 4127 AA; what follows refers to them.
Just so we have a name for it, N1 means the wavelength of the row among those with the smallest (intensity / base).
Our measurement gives 4120.00 AA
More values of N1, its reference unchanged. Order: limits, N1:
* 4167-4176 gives 4173.47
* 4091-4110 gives 4101.07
